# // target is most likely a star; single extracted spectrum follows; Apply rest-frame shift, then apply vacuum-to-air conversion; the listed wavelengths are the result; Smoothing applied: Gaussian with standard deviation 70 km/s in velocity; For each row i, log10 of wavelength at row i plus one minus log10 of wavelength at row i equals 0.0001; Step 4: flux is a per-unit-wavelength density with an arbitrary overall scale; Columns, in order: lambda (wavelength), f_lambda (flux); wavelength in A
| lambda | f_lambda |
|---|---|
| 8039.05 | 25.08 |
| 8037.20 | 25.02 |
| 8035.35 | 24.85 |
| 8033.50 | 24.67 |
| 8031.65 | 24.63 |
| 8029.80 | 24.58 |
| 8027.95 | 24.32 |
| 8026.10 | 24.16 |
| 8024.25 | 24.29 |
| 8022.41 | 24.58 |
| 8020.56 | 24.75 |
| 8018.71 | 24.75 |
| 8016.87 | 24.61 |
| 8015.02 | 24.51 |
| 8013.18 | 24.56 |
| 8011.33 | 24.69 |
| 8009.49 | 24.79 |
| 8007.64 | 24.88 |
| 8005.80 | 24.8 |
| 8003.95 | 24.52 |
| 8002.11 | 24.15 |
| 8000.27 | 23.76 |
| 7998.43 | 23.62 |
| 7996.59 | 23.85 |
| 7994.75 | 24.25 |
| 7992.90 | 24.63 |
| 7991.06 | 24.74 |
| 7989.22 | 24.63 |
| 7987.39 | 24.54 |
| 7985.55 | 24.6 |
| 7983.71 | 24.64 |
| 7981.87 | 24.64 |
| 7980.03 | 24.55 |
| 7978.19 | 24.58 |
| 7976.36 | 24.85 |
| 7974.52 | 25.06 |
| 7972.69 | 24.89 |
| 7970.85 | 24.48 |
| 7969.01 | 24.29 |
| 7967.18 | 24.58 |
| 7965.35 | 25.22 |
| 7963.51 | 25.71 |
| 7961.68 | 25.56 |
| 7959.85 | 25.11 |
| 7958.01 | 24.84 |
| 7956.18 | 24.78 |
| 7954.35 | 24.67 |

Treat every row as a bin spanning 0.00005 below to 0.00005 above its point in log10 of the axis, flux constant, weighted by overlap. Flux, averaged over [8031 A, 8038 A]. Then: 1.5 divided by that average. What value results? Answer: 0.0605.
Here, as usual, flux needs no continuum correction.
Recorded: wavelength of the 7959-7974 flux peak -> 7963.51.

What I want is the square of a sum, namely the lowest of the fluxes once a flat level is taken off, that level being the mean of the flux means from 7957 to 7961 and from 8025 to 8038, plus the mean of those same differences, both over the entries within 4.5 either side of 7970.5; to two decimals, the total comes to 0.40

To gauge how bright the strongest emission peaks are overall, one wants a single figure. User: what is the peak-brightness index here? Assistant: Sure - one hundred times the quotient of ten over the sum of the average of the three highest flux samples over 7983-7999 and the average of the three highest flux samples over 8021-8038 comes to 20.2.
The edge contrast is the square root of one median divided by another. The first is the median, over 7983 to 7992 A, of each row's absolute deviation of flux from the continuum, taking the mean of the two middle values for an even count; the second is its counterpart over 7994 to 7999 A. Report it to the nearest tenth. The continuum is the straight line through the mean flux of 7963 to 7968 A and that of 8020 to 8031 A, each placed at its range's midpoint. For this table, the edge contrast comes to 0.6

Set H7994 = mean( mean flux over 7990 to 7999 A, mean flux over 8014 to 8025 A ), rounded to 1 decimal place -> 24.4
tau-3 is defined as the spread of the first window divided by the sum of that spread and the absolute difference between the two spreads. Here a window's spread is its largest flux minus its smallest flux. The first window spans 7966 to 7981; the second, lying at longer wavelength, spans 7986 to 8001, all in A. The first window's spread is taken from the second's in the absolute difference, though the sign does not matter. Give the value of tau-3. 0.69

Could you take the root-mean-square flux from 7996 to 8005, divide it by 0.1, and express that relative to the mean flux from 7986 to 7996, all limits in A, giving 9.8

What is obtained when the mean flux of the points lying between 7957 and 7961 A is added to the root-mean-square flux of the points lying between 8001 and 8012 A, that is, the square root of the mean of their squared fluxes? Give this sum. 49.6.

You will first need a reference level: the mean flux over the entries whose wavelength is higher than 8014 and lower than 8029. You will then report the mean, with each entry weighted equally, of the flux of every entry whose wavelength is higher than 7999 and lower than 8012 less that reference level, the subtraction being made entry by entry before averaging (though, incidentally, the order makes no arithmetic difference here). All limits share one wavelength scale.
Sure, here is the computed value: 0.0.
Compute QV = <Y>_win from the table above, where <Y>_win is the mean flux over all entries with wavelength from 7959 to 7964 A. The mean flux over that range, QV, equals 25.5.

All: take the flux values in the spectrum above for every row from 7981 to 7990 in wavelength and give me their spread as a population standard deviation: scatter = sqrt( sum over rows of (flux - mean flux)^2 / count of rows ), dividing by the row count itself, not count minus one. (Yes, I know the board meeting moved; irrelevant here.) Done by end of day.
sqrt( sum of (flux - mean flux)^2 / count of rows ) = 0.0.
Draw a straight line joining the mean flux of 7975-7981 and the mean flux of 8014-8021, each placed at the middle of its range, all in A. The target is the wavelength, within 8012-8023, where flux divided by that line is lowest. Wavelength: 8015.02 A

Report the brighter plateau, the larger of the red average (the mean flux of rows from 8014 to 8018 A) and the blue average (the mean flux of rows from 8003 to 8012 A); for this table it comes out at 24.7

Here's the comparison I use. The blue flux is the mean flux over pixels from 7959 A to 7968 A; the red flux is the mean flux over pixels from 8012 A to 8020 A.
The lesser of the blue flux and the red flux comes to 24.6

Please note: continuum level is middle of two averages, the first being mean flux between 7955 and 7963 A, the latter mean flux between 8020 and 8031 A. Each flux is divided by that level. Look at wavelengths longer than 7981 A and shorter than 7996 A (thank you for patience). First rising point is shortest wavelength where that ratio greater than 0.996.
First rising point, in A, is 7991.06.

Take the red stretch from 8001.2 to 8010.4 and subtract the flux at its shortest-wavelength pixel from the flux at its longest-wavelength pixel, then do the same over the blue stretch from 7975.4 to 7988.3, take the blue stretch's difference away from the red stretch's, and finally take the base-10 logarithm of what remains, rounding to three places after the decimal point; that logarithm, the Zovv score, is -0.022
